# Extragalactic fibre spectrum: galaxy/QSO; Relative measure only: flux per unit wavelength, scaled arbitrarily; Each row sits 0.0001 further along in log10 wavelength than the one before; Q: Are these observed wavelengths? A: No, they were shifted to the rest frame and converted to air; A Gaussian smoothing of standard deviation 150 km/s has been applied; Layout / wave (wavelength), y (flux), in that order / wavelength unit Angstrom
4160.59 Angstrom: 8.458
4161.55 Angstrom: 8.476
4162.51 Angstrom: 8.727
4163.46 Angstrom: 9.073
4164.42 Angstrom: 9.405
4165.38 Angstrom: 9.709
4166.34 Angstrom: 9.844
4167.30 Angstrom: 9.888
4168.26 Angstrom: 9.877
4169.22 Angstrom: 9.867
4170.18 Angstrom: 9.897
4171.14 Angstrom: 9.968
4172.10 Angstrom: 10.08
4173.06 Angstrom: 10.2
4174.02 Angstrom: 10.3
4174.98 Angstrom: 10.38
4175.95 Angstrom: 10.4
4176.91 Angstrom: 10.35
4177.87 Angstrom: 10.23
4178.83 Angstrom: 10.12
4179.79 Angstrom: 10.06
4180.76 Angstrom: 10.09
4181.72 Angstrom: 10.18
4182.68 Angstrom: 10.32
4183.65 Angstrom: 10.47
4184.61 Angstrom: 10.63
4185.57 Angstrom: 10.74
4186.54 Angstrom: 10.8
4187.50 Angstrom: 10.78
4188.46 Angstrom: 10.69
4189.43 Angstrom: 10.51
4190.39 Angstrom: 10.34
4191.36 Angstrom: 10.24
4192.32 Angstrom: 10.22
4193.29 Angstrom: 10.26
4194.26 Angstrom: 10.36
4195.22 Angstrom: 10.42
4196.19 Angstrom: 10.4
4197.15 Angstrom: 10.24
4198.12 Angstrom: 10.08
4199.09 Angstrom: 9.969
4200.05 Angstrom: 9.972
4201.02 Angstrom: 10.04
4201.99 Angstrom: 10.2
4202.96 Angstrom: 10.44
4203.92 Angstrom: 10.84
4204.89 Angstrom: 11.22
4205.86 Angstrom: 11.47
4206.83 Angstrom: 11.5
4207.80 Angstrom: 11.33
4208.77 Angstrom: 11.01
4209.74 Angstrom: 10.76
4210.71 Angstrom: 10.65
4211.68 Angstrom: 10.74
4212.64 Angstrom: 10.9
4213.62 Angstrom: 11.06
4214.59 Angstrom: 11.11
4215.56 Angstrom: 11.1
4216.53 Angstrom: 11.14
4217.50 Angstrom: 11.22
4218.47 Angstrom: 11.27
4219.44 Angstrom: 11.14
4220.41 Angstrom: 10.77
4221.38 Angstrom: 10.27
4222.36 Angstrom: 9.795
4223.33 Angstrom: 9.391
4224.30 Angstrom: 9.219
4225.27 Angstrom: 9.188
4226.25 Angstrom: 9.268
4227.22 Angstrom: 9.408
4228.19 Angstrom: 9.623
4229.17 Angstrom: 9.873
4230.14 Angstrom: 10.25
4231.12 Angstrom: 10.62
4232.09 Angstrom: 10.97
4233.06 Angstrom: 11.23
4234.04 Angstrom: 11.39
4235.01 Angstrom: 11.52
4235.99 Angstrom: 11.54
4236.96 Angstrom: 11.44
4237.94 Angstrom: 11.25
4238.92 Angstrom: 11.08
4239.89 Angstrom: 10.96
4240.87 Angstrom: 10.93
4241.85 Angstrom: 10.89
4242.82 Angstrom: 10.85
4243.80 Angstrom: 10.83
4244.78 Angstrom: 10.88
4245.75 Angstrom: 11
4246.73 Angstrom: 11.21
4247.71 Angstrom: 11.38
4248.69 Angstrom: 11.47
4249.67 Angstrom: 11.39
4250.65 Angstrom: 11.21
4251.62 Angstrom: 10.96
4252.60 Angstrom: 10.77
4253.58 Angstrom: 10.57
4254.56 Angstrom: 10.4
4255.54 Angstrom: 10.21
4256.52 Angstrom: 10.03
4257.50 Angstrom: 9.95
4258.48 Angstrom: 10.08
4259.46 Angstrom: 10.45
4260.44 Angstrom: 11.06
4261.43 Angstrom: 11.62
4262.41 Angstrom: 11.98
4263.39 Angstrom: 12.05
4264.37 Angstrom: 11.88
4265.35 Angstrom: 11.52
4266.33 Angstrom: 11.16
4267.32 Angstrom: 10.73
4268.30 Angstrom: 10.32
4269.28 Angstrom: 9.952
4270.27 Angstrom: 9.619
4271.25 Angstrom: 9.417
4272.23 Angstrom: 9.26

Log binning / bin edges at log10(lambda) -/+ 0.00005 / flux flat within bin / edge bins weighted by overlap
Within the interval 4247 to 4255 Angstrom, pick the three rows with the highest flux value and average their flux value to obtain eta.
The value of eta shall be 11.4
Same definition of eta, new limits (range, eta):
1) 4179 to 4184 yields 10.3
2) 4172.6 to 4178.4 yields 10.4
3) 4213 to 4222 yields 11.2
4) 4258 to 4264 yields 11.9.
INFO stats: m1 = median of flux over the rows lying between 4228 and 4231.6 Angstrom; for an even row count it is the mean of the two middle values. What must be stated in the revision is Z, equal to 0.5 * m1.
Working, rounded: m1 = 10.1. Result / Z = 5.03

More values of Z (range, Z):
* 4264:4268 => 5.67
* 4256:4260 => 5.03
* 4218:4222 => 5.48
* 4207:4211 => 5.44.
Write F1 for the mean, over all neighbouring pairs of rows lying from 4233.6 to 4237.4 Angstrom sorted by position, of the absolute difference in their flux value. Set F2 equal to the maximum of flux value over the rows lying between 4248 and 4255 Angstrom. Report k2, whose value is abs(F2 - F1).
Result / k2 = 11.4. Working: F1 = 0.08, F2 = 11.47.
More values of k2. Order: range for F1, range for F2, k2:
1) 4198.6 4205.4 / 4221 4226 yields 10.1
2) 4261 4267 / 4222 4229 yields 9.5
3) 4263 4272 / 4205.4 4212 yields 11.2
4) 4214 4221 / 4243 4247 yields 11.1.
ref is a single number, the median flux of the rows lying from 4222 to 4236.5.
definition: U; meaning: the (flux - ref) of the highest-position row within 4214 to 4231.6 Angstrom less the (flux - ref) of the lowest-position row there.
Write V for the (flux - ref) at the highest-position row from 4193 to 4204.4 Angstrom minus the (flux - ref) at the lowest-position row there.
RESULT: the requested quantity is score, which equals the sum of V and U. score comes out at 0.1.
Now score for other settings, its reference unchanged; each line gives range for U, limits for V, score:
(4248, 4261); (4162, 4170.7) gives 0.8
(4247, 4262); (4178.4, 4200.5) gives 0.1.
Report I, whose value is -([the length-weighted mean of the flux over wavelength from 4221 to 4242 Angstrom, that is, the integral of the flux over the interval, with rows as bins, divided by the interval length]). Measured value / -10.5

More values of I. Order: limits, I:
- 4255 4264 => -10.8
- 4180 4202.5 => -10.3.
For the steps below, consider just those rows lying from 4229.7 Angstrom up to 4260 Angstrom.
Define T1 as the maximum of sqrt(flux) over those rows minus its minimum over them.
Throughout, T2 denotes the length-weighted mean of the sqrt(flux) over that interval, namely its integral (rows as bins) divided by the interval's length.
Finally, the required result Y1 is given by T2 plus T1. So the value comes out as 3.54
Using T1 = 0.24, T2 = 3.30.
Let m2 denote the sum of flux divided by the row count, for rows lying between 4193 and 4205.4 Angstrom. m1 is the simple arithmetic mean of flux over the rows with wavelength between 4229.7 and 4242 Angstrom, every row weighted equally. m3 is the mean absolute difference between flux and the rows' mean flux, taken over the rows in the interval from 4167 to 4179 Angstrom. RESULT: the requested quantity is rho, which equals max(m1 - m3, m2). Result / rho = 10.9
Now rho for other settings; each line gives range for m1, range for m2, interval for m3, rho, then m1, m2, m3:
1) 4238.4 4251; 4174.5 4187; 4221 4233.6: 10.5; 11.1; 10.4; 0.6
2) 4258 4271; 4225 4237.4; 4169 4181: 10.8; 11.0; 10.5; 0.1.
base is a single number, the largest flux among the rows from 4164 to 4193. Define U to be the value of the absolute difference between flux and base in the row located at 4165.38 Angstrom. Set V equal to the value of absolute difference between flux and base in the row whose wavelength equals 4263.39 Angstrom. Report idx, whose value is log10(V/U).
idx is 0.1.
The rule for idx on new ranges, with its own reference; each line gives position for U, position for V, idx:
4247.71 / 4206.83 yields 0.1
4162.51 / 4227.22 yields -0.2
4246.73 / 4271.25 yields 0.5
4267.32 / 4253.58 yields 0.5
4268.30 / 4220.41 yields -1.2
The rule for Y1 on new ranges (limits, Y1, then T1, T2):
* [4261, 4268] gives 3.59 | 0.20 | 3.40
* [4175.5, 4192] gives 3.34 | 0.11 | 3.23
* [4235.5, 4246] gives 3.43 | 0.11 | 3.33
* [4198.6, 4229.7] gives 3.60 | 0.36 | 3.24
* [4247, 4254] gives 3.47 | 0.14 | 3.33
